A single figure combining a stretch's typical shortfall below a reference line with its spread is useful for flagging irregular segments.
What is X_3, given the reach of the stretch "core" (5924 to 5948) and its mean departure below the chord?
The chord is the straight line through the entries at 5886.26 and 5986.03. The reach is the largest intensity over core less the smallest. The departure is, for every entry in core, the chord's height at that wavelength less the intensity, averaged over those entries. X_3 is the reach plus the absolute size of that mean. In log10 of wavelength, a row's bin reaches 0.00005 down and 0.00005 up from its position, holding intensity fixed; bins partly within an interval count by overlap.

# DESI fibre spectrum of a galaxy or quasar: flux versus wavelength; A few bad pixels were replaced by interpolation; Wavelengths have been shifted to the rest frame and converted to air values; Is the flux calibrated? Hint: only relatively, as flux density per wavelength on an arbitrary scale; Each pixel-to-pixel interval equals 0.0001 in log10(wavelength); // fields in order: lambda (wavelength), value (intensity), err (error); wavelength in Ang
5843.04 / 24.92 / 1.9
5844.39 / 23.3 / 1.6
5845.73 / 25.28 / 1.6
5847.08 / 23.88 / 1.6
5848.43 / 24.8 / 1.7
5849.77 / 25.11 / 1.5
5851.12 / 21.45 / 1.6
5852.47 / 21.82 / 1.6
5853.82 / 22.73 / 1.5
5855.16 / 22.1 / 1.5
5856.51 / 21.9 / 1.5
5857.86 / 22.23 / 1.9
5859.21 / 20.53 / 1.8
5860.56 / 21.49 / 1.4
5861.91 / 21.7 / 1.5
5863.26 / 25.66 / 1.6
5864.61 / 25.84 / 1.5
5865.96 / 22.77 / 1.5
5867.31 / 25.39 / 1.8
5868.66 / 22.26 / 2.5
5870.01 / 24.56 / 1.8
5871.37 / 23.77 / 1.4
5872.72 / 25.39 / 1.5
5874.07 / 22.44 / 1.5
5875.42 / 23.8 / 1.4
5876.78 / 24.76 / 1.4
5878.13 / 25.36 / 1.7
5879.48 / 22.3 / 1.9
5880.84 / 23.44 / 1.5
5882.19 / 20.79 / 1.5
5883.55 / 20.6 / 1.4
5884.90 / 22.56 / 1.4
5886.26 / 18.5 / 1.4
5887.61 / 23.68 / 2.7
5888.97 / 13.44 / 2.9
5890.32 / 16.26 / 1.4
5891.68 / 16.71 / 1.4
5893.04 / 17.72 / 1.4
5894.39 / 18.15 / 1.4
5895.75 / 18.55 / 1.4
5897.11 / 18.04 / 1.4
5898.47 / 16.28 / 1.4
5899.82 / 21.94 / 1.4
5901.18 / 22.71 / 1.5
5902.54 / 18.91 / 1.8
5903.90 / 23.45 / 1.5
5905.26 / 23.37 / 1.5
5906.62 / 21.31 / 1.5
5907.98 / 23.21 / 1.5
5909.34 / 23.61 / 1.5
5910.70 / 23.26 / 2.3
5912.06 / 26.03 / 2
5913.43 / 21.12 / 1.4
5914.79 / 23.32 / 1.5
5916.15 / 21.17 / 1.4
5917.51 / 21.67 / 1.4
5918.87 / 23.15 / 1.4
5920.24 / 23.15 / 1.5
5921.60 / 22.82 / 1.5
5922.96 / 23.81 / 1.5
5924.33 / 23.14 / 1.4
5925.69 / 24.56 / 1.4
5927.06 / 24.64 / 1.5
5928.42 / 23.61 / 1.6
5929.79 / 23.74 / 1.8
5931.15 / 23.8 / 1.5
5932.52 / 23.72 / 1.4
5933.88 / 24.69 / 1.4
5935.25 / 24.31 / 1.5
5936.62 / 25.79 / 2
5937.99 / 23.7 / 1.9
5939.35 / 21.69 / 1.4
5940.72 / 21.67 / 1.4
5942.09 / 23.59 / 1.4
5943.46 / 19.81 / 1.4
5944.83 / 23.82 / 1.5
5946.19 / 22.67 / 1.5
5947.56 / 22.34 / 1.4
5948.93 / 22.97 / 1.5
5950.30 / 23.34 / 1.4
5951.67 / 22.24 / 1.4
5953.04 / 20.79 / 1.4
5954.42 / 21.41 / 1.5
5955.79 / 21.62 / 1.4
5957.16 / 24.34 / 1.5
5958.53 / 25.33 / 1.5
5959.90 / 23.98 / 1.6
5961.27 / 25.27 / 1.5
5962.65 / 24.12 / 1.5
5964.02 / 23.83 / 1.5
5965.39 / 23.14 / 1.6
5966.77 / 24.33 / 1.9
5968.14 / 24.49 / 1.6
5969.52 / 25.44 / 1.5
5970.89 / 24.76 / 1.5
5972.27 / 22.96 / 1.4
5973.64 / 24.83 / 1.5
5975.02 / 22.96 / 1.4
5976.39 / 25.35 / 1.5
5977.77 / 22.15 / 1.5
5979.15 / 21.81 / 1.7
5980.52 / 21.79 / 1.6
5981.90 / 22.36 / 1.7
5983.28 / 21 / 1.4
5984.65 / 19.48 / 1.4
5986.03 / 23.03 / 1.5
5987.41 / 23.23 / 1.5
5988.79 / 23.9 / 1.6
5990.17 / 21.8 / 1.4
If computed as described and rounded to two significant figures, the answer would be 8.6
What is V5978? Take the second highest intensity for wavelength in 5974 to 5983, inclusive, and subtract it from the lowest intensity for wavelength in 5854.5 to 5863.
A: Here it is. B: -2.4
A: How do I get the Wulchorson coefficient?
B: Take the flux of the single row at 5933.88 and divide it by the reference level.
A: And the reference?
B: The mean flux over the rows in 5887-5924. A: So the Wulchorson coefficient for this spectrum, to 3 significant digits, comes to 1.18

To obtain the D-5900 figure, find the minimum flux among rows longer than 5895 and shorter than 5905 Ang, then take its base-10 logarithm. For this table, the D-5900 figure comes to 1.21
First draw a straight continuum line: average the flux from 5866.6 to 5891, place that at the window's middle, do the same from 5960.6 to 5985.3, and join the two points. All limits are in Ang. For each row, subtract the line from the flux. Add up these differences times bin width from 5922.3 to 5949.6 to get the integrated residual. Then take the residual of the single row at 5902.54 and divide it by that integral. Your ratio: -0.25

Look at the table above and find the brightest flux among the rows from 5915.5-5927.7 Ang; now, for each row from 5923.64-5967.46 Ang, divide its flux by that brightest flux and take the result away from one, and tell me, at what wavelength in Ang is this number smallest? 5936.62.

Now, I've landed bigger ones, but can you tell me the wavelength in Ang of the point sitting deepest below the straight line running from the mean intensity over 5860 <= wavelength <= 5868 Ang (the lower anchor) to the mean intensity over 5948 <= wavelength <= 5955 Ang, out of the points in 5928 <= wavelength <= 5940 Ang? 5939.35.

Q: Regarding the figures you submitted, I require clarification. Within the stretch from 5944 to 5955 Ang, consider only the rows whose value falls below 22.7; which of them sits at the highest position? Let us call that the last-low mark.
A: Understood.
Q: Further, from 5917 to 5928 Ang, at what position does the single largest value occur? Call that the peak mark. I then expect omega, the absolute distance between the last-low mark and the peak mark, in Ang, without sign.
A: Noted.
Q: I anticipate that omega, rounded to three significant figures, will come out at 27.4 Ang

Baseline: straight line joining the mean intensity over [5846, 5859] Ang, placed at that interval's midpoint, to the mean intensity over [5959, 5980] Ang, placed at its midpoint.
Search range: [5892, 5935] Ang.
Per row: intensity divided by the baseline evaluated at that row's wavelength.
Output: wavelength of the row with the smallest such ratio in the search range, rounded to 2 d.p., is 5898.47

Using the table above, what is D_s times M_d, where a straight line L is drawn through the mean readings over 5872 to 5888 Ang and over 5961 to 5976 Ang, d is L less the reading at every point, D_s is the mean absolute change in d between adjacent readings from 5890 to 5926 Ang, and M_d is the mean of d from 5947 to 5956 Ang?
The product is 2.9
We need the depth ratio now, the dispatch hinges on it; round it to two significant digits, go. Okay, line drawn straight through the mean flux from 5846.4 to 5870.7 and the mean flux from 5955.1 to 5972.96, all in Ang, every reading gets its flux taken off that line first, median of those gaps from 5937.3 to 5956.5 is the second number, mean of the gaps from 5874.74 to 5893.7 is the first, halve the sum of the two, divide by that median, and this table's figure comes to 1.3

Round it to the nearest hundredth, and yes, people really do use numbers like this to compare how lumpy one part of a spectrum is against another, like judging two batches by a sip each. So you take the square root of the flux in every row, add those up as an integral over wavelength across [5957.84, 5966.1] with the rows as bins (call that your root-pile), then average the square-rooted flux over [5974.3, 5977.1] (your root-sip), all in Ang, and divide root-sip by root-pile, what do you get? 0.12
